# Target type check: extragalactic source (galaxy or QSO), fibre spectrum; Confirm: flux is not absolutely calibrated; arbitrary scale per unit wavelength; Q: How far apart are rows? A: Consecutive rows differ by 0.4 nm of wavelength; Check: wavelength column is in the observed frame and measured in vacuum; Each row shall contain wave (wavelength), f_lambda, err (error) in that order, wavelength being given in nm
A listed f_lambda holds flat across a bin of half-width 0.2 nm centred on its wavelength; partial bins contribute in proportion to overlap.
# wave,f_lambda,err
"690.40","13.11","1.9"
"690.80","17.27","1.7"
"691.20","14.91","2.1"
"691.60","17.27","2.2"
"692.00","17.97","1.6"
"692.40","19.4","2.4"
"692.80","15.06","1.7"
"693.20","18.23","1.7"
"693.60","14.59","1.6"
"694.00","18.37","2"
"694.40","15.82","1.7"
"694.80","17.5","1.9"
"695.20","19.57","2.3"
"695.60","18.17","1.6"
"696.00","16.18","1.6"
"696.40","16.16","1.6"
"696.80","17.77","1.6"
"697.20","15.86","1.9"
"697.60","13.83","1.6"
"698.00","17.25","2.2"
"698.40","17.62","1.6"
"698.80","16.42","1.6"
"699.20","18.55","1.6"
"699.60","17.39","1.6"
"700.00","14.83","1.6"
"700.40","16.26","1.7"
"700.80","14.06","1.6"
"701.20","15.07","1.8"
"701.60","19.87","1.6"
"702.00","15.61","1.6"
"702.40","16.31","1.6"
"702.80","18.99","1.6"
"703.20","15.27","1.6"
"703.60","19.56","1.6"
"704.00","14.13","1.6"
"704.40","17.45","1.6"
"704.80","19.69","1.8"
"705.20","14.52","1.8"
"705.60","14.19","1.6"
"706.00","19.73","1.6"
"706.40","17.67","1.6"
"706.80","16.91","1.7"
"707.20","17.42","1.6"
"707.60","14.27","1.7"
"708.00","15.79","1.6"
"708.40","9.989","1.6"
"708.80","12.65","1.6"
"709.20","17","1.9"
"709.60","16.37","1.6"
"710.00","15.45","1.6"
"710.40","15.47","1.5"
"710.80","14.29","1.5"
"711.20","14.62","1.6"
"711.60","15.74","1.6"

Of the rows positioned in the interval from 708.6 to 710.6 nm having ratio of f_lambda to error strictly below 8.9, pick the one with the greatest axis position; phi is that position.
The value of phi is 708.80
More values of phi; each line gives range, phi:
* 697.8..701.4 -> 701.20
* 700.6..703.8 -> 701.20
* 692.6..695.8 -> 695.20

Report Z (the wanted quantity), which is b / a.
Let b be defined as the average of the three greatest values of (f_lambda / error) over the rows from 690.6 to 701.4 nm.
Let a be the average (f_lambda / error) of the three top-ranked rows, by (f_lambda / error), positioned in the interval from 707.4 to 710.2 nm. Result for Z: 1.15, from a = 9.9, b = 11.4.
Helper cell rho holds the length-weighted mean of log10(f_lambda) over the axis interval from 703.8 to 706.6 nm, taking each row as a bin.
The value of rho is 1.22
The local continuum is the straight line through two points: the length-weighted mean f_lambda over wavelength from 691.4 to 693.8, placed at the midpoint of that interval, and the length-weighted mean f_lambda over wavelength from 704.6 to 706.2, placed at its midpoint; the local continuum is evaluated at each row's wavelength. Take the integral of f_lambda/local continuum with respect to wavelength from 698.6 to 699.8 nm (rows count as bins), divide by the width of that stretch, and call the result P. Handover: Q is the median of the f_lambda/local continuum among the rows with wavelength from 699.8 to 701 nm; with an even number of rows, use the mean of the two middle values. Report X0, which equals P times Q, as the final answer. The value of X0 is 0.89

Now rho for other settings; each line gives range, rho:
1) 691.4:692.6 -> 1.26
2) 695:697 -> 1.24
